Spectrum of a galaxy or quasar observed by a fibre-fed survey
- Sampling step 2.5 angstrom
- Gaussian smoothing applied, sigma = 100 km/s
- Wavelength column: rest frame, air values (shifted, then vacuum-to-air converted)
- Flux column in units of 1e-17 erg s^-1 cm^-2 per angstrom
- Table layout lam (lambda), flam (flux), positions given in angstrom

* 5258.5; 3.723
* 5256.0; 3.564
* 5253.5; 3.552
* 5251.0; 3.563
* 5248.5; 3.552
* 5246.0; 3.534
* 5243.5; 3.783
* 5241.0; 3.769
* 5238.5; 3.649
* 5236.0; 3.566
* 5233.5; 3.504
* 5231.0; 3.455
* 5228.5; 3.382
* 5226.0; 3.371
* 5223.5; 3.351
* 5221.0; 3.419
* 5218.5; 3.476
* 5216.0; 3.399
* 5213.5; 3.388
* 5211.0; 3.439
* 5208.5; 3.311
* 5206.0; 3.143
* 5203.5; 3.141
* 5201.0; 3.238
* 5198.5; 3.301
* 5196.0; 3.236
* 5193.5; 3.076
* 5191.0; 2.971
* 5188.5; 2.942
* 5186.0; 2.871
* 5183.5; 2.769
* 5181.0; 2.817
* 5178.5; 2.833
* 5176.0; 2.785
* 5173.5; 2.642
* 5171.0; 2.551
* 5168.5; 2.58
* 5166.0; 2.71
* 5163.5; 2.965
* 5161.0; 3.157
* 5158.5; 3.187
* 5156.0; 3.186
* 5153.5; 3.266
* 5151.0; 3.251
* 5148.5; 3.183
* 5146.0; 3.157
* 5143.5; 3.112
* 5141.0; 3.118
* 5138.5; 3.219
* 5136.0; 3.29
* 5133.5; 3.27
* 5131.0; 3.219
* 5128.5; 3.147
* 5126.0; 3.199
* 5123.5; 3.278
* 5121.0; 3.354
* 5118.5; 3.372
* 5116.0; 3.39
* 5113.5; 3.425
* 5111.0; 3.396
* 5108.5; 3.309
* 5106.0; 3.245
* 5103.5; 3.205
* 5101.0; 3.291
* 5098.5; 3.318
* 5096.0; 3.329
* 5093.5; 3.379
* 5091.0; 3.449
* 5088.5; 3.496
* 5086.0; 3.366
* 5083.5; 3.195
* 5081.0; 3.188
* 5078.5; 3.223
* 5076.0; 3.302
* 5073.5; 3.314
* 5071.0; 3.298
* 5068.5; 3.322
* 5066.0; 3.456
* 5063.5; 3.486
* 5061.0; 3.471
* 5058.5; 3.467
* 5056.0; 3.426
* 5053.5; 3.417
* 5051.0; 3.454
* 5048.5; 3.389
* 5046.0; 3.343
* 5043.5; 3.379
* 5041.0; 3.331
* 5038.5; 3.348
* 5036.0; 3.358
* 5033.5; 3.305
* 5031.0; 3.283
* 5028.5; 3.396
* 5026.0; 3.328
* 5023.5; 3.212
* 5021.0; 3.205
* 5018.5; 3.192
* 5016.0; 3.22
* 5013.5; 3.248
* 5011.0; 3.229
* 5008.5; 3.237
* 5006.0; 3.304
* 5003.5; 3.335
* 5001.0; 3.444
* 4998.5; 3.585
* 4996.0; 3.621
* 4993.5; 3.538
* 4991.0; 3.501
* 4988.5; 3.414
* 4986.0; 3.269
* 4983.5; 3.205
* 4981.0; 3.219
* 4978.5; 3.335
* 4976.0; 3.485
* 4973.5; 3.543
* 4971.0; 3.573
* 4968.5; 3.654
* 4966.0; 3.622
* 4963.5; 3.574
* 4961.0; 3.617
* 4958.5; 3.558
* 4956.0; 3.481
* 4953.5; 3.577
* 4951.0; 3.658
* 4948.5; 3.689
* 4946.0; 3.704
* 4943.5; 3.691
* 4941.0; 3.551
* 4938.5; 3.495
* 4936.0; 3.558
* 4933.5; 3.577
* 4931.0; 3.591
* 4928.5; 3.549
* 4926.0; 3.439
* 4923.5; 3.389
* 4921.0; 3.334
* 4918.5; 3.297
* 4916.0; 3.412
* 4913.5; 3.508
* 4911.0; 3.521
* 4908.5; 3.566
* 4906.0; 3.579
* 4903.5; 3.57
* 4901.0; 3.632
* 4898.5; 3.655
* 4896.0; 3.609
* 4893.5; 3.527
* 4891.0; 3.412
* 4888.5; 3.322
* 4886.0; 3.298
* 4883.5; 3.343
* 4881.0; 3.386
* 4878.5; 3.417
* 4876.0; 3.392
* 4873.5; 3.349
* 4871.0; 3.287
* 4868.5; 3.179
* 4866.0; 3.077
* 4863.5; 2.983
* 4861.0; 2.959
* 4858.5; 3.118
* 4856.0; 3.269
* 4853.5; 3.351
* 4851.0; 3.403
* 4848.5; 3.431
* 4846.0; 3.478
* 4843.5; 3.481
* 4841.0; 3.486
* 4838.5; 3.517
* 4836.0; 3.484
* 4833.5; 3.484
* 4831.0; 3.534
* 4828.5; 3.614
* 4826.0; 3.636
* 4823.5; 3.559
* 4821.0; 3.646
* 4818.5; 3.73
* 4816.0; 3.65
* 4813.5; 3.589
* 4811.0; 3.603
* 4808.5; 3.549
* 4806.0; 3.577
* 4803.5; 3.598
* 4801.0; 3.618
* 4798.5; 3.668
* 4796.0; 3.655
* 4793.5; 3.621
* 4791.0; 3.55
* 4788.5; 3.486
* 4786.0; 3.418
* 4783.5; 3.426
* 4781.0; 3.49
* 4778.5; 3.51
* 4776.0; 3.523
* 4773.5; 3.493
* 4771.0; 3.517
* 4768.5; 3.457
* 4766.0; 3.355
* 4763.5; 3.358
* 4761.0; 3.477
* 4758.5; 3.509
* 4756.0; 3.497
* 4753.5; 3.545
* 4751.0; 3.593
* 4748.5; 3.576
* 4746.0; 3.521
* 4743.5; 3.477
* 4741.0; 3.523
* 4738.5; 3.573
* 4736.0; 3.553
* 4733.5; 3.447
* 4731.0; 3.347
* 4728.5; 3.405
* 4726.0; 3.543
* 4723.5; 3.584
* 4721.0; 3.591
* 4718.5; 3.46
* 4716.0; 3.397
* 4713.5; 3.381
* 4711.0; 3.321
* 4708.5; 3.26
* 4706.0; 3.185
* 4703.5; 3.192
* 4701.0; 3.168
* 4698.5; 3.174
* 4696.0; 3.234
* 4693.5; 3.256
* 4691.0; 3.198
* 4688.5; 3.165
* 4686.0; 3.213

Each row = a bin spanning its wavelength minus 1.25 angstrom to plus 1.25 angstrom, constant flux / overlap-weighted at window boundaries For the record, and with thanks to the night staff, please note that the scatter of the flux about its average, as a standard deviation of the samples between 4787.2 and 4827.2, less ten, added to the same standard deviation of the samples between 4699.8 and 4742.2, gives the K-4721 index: -9.80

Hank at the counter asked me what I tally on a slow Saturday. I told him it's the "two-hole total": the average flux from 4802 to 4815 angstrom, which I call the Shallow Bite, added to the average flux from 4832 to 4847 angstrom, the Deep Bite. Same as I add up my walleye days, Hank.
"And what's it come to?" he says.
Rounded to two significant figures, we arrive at 7.1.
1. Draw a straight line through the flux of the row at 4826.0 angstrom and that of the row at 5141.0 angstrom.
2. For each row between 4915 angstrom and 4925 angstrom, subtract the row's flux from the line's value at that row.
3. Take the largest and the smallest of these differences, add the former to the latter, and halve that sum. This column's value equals 0.13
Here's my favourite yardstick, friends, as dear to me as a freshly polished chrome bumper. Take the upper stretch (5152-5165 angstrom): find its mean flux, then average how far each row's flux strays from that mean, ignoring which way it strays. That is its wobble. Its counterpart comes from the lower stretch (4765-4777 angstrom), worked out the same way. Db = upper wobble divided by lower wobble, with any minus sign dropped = 1.5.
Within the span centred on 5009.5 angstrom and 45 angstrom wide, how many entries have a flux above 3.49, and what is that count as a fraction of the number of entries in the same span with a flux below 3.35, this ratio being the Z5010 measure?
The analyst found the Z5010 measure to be 0.36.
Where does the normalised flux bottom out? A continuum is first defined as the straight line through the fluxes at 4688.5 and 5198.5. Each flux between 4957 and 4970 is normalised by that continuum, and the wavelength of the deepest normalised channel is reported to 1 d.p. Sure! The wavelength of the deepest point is 4958.5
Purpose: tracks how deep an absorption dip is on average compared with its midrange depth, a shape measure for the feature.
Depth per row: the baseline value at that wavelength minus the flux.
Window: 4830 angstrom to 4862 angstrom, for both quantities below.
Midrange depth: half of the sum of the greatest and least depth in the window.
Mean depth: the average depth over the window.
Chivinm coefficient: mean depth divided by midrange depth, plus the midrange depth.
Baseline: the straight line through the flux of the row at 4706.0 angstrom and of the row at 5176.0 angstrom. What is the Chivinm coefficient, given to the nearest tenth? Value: 1.6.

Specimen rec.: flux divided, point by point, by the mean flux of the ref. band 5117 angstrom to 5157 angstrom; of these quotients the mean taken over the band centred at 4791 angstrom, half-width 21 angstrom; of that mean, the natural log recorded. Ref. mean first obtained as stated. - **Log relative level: 0.09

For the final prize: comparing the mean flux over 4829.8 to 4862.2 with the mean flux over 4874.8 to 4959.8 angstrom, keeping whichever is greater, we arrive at 3.51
